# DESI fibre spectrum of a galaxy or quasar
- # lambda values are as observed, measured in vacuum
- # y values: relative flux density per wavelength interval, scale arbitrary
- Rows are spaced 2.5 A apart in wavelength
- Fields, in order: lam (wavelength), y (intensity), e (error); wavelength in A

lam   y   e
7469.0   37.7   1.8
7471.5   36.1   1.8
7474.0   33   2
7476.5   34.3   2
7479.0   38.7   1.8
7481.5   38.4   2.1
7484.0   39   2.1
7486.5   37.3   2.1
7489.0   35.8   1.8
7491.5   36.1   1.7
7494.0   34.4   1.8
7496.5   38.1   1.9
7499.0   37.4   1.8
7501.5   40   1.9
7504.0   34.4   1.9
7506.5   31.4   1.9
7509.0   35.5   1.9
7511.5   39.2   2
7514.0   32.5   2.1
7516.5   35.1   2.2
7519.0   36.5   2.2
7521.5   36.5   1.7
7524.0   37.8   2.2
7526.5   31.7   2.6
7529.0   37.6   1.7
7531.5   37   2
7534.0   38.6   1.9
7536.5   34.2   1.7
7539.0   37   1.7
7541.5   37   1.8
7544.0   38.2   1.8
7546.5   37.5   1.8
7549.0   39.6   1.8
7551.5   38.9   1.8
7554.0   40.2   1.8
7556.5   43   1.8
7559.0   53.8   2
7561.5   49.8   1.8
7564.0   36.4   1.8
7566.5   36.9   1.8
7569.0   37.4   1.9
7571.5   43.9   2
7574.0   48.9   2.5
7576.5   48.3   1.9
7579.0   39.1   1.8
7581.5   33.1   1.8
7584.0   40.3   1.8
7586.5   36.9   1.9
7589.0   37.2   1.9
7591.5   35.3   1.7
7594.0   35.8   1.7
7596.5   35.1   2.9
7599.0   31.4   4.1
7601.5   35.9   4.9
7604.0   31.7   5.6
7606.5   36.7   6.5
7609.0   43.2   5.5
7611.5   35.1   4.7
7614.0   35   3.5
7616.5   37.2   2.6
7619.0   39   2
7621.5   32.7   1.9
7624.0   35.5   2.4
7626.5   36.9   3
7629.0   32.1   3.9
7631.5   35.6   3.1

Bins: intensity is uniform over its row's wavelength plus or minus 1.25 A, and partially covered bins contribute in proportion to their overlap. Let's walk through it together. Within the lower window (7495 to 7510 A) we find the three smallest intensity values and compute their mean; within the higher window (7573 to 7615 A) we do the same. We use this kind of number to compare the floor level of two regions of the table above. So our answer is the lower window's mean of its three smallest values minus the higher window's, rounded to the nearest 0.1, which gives 1.7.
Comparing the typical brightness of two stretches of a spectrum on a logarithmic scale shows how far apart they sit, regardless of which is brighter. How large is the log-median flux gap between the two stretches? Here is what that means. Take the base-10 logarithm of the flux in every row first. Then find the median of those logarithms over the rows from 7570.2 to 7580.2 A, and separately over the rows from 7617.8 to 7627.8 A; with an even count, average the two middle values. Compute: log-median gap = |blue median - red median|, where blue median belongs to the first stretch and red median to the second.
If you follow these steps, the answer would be 0.10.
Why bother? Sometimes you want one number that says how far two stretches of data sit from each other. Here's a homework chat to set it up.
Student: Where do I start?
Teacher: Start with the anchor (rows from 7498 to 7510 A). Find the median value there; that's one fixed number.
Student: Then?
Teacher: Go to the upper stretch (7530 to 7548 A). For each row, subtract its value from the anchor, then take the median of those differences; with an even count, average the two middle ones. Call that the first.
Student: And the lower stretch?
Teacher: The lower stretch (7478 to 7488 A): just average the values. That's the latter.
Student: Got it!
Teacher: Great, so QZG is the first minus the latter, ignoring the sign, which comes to 39.8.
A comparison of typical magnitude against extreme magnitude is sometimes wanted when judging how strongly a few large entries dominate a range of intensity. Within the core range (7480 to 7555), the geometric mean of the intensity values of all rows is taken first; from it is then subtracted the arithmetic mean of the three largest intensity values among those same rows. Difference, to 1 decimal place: -3.2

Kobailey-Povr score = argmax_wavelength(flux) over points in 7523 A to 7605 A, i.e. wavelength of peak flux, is 7559.0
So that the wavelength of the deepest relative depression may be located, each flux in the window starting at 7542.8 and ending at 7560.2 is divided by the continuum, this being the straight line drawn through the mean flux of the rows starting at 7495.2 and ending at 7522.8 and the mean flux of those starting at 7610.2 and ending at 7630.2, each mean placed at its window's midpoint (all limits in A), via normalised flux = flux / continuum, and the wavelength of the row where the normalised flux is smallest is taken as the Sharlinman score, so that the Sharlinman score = 7546.5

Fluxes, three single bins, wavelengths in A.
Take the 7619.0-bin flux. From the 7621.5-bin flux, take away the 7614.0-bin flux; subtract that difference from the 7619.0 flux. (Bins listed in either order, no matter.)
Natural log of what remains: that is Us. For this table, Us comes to 3.72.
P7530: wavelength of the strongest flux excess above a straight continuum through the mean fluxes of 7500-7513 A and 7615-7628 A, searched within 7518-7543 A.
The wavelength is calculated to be 7534.0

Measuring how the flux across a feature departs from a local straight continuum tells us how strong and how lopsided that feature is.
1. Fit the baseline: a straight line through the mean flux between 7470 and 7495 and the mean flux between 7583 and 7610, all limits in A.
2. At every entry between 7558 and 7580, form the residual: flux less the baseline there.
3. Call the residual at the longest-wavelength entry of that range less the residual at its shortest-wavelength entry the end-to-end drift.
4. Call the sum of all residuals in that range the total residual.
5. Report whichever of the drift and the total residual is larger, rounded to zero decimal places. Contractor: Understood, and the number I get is 68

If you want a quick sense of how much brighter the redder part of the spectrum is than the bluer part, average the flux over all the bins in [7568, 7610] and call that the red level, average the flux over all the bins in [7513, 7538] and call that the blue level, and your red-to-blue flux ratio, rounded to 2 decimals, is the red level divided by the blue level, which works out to 1.07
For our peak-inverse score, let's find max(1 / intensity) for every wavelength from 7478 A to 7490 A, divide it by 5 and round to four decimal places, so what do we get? 0.0056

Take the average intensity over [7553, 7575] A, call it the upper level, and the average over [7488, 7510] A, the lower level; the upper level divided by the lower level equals 1.21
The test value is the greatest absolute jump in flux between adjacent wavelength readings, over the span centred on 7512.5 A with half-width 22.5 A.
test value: 6.7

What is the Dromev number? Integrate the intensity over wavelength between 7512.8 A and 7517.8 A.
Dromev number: 169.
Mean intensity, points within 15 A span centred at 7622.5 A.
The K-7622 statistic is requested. 35.6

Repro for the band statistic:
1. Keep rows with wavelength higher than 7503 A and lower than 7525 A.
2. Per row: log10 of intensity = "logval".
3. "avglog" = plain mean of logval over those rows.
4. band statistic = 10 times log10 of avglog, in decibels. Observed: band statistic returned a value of 1.90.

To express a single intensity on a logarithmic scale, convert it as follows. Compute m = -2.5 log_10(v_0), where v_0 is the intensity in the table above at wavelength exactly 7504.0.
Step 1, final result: -3.84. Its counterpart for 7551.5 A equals -3.97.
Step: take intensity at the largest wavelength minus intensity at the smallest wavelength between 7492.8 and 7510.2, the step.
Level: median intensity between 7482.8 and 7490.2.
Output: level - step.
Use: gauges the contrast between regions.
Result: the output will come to 36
